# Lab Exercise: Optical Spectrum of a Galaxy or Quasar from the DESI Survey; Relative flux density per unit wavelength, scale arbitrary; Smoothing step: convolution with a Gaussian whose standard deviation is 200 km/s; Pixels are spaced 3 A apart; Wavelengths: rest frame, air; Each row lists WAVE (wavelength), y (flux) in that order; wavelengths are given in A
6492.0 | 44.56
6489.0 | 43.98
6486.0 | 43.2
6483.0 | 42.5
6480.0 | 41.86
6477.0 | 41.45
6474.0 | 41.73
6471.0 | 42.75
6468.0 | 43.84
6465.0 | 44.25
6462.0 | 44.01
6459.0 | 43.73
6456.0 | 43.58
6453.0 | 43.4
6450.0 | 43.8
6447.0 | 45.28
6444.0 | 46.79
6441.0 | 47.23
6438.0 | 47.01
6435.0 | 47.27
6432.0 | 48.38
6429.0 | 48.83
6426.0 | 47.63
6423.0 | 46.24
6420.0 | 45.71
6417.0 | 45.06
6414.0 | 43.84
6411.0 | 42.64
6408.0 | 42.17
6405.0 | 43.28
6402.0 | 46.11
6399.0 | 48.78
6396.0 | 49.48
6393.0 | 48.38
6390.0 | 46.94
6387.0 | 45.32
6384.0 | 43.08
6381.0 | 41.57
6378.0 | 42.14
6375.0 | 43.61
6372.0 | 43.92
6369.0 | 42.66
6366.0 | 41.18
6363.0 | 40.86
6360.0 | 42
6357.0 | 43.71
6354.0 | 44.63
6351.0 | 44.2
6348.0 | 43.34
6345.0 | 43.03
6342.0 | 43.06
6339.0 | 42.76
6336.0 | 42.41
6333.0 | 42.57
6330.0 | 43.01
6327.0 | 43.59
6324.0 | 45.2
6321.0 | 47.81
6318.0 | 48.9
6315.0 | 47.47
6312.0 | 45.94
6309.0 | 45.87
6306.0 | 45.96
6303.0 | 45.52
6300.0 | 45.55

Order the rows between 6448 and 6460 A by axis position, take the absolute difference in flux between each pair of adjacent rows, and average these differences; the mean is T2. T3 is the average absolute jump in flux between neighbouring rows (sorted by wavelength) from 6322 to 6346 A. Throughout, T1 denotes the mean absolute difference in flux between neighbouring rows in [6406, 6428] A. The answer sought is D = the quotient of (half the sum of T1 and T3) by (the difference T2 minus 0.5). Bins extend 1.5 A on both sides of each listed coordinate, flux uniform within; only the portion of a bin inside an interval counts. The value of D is -2.7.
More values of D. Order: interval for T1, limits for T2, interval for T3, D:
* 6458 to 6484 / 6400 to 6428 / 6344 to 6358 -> 0.9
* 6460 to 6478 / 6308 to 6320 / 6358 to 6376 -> 1.5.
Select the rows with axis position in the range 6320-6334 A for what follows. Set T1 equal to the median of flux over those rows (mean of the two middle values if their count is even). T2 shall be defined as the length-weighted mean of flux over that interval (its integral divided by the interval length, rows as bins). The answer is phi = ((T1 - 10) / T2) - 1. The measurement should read -0.243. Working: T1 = 43.6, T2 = 44.4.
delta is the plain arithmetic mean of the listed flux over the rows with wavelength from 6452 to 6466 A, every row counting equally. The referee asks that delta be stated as 43.8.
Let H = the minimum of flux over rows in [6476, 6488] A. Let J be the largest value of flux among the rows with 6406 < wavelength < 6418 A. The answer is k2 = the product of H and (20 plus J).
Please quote 2697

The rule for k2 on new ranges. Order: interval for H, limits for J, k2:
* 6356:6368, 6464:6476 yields 2625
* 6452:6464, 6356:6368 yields 2765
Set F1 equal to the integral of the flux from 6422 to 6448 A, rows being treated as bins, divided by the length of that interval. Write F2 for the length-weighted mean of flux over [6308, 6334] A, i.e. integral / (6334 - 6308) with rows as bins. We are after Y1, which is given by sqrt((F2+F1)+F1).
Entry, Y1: 11.8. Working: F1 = 47.2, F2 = 45.6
